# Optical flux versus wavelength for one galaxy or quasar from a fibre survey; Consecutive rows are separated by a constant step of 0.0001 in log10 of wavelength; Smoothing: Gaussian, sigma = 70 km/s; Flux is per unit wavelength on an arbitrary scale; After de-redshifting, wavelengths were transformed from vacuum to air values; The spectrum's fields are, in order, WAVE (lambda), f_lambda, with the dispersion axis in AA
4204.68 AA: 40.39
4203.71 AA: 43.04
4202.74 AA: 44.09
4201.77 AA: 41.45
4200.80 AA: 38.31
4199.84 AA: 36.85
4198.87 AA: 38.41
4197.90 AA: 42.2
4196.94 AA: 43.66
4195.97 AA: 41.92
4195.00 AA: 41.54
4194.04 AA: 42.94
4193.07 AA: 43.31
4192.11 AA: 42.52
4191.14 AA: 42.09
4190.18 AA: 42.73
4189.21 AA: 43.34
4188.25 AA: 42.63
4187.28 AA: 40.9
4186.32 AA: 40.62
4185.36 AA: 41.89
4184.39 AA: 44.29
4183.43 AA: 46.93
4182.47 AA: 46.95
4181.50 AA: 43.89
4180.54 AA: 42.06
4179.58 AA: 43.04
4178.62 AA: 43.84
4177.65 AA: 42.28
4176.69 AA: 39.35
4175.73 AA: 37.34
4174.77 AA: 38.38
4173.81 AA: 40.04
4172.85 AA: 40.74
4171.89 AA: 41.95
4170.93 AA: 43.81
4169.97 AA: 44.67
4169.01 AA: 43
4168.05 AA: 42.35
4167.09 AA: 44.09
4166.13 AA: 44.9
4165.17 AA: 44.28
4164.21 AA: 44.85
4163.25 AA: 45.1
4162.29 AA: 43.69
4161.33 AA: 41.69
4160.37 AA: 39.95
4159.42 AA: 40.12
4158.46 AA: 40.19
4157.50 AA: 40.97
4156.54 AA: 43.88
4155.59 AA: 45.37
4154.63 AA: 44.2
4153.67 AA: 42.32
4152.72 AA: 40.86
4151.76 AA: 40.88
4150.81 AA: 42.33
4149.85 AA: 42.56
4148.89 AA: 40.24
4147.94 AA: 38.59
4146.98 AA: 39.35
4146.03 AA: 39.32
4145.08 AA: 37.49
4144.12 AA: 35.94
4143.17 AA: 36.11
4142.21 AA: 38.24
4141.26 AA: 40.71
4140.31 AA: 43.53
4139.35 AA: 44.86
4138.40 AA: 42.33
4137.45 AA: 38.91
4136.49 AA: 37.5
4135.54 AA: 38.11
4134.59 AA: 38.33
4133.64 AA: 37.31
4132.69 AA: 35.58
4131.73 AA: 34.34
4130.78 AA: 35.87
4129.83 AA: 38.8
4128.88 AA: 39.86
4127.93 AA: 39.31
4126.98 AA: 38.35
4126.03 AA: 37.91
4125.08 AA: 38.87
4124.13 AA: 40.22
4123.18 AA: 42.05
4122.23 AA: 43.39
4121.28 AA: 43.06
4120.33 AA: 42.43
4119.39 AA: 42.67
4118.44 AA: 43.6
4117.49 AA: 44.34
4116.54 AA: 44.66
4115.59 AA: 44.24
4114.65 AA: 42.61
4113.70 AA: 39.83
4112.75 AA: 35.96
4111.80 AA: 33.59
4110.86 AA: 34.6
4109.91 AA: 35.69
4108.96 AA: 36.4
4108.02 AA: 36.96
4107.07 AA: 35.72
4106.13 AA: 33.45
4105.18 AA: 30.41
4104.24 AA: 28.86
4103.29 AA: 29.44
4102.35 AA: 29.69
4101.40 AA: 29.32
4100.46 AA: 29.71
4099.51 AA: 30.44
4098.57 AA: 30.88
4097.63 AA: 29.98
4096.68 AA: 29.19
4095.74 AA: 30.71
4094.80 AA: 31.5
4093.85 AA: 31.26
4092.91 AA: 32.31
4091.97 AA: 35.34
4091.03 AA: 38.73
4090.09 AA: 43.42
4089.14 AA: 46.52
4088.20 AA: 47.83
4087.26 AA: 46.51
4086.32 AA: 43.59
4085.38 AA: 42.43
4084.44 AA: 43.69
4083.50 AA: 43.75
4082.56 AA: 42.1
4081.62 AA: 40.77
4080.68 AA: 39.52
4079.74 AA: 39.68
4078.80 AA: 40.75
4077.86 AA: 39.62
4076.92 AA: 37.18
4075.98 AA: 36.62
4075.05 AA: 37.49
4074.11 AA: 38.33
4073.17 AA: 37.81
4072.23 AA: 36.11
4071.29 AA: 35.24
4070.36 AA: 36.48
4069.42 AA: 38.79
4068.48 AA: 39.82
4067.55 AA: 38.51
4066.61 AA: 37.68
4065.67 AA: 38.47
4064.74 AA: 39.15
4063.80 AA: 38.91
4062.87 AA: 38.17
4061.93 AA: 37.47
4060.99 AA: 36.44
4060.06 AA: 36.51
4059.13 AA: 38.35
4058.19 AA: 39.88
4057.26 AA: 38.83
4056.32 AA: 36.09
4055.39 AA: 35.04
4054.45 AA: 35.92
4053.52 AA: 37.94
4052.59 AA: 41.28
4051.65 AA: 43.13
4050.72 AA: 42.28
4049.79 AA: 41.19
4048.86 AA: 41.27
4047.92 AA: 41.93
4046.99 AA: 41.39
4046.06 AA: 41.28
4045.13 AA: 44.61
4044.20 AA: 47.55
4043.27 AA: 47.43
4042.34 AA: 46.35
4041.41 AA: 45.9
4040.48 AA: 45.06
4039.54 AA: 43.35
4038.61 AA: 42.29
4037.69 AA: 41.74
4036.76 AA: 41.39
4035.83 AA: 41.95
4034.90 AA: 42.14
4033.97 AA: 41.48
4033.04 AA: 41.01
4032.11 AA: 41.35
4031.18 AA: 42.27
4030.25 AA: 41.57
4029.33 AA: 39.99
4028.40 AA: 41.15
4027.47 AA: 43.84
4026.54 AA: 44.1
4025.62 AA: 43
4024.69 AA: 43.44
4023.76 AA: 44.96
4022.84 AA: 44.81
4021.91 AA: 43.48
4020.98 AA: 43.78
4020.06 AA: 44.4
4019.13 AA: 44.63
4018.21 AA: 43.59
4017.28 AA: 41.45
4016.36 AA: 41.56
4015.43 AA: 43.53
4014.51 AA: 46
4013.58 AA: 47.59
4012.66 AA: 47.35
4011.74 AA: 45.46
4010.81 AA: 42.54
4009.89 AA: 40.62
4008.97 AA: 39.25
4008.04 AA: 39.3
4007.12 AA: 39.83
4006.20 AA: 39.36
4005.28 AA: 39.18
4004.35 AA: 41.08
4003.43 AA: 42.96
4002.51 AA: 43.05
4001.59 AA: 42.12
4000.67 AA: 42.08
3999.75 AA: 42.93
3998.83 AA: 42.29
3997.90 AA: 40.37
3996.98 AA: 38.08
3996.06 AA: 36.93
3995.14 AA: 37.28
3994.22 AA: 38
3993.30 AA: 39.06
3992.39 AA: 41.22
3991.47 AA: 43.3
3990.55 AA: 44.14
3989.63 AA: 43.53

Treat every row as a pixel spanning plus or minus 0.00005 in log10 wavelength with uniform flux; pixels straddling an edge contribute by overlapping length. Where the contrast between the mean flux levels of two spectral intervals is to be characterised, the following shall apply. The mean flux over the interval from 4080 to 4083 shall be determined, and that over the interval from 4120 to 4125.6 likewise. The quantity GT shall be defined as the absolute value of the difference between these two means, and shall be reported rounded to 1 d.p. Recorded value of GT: 0.9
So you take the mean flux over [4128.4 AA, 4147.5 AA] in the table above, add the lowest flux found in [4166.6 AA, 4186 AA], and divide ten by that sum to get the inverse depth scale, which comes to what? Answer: 0.132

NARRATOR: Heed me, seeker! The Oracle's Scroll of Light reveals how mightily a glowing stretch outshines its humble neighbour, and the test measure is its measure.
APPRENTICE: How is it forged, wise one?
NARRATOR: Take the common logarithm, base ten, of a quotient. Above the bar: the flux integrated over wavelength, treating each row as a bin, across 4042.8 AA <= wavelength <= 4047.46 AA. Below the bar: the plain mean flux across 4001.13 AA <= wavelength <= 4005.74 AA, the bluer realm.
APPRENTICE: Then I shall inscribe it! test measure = 0.70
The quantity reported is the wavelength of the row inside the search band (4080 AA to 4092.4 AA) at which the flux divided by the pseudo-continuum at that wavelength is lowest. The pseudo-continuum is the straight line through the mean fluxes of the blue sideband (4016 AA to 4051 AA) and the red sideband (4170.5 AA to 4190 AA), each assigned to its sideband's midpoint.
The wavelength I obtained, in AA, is 4091.97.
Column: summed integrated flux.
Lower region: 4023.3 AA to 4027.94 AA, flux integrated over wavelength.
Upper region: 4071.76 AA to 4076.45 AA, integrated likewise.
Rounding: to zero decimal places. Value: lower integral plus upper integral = 378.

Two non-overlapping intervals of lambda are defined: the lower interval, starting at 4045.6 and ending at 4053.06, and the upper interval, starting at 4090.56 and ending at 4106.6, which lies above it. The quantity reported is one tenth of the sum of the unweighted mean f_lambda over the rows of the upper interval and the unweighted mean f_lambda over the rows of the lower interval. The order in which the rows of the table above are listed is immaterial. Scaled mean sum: 7.30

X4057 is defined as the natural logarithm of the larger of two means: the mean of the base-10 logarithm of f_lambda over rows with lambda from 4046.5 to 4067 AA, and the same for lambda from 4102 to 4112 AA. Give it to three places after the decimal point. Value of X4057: 0.464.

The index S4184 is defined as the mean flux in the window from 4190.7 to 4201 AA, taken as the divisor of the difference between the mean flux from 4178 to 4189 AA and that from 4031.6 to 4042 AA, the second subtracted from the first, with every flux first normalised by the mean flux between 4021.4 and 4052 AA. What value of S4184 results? 0.02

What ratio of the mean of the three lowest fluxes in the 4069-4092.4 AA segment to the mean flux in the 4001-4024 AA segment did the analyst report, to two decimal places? 0.83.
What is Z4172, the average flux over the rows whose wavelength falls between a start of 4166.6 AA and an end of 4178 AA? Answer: 41.5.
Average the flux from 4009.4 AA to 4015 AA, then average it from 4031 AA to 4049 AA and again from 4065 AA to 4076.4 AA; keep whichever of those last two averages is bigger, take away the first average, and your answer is -2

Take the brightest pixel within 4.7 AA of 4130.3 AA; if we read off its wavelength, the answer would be 4128.88 AA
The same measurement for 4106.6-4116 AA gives 4115.59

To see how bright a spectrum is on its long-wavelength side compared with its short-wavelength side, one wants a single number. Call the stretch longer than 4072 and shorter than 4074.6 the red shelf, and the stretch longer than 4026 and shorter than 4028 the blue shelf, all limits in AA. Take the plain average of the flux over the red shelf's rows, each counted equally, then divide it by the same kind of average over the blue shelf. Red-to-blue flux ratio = 0.85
